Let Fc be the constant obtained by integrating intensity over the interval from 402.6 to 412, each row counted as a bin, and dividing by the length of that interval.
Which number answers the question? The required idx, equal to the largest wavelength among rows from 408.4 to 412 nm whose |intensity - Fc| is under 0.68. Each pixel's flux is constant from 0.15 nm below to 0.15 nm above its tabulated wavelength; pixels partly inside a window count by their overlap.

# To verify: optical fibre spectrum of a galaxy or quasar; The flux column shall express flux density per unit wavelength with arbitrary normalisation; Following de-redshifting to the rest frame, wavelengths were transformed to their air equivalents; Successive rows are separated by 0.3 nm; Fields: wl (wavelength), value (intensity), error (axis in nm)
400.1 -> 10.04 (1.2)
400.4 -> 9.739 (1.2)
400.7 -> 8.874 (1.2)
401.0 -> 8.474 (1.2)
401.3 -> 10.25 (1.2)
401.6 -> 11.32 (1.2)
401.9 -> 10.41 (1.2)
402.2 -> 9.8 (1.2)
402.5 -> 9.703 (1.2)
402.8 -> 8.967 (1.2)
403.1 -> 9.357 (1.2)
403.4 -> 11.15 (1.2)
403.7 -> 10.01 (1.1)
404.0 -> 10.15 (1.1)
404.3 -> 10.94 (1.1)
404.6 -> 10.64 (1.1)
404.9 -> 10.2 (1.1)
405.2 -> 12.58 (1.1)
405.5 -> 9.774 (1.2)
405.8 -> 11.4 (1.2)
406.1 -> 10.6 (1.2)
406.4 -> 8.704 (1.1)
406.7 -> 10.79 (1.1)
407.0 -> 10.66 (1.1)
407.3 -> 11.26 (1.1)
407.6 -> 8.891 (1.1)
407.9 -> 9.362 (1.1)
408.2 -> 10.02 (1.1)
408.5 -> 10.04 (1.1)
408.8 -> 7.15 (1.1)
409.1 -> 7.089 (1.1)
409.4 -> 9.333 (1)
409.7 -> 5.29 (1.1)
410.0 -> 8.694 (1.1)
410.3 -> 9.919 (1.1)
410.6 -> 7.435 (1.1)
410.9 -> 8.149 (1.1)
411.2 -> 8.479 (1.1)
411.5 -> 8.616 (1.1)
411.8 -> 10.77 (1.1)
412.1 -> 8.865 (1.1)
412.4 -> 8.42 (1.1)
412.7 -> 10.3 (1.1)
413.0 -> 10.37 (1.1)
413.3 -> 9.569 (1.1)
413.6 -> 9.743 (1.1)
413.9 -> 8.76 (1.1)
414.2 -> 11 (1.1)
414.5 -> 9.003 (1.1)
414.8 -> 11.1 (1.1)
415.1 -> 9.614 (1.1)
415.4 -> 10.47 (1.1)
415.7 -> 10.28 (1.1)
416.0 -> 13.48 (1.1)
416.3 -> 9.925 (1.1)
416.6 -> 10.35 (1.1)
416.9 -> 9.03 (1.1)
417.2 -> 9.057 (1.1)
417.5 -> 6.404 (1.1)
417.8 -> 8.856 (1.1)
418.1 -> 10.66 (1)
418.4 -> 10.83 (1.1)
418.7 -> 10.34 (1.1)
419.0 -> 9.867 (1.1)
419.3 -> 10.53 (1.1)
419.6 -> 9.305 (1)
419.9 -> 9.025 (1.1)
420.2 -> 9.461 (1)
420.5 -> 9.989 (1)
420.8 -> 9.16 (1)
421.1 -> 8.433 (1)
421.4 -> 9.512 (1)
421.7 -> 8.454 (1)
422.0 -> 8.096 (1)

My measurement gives 410.3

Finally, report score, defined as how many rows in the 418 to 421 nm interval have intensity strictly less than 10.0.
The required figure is 6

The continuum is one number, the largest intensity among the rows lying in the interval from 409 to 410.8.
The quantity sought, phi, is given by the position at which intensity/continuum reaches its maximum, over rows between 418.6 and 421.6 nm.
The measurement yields 419.3 nm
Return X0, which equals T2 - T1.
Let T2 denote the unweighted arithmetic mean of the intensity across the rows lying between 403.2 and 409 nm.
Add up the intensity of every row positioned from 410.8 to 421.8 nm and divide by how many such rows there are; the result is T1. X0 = 0.6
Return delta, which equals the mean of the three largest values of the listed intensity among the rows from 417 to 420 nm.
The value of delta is 10.7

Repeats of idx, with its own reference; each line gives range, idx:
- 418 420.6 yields 420.5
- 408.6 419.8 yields 419.6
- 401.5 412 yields 410.3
